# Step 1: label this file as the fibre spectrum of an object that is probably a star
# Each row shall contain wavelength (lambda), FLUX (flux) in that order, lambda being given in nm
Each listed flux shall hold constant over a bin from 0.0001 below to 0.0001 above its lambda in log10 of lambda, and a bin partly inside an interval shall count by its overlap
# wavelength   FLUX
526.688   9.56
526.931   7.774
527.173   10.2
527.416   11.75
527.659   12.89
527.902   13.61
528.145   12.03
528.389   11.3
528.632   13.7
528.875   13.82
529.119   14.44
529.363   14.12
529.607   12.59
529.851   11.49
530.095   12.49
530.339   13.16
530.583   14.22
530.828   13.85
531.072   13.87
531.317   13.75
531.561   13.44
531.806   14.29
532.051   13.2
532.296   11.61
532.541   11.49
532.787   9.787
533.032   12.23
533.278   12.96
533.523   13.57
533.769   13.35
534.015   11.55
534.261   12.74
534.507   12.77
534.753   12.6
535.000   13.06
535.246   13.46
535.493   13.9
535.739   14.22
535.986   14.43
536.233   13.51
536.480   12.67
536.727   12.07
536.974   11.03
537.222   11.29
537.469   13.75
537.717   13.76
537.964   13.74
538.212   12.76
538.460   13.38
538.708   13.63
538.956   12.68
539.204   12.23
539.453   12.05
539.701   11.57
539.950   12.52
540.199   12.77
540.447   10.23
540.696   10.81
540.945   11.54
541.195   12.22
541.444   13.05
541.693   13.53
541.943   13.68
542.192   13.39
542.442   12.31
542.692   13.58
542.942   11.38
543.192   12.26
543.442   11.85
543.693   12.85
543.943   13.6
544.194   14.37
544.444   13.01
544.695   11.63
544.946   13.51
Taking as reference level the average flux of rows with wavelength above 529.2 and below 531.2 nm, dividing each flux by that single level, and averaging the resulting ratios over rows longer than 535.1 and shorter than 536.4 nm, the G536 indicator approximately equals 1.05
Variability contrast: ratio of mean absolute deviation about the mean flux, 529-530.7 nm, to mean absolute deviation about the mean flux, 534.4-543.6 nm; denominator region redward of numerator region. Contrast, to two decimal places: 1.09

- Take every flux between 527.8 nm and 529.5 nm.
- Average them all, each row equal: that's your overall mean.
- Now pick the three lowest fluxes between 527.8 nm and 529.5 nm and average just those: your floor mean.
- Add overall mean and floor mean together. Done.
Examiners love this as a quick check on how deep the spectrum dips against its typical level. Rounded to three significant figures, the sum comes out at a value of 25.6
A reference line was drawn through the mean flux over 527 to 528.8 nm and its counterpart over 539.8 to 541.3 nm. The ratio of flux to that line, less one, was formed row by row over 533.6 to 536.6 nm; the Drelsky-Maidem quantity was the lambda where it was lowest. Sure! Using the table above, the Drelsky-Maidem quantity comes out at 534.015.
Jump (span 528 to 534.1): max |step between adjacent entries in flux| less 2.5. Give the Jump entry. -0.06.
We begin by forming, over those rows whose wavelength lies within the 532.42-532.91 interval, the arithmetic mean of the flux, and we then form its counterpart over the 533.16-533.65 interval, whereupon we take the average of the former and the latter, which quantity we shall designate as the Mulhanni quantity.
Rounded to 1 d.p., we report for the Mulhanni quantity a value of 12.0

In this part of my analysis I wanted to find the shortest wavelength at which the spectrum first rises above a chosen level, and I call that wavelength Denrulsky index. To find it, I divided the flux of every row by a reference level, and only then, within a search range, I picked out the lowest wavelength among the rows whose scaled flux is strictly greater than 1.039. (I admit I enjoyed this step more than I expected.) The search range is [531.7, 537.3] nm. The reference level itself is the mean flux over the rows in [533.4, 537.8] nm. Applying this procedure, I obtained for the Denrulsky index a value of 531.806 nm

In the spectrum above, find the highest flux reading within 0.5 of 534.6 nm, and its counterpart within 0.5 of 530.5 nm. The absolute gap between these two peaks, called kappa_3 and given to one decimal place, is 1.2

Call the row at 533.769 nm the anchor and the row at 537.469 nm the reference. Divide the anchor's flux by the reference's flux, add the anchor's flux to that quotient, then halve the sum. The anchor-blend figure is 7.16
